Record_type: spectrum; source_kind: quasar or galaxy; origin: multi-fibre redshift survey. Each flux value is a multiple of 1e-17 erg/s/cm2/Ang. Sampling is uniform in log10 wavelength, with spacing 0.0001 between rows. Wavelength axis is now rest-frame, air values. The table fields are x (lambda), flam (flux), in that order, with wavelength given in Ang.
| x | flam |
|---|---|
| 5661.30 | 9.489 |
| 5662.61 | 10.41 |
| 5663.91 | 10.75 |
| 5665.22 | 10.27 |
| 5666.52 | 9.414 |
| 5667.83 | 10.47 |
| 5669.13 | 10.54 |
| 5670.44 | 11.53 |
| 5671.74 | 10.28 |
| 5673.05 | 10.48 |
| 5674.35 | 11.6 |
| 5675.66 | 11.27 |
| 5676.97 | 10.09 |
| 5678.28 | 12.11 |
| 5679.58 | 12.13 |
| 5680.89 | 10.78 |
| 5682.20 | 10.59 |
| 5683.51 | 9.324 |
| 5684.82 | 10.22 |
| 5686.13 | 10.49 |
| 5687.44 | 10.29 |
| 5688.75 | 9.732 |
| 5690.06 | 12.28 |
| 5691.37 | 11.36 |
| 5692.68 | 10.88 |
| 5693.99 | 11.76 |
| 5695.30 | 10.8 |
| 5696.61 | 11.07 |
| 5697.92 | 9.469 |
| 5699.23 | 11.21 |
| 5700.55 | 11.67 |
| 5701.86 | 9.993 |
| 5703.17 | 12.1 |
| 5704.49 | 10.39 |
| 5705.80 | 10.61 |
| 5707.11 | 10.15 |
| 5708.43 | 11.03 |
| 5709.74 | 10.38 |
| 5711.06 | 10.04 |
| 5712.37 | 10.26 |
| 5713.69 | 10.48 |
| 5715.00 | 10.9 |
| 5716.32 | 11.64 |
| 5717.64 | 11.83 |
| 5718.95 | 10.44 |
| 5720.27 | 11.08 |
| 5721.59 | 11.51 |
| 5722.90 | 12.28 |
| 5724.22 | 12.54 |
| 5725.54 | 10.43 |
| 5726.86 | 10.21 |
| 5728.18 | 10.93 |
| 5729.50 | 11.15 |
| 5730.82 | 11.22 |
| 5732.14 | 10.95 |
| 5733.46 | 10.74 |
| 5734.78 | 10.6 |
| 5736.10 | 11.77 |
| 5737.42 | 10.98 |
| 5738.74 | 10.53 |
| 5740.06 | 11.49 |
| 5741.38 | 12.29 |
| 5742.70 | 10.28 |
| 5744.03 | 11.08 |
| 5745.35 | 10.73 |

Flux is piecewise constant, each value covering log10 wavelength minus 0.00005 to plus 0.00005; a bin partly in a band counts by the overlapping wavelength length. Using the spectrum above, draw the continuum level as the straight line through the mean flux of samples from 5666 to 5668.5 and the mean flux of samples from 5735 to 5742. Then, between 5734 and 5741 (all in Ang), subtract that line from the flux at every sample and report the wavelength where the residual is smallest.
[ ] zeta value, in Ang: 5738.74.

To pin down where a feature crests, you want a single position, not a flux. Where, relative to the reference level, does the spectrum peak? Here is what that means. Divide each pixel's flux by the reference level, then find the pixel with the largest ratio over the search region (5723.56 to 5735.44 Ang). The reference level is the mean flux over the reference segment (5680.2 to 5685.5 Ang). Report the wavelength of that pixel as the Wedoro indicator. 5724.22 Ang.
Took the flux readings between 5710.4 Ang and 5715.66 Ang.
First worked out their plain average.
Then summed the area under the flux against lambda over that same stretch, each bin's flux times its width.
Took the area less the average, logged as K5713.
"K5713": 44.4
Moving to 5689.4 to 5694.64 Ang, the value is 49.1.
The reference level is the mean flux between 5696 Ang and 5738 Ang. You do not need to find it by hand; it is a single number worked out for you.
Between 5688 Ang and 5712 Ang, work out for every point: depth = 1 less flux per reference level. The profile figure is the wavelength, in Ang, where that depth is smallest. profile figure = 5690.06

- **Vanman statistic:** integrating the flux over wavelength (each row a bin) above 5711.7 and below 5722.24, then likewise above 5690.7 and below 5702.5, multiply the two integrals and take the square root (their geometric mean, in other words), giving 122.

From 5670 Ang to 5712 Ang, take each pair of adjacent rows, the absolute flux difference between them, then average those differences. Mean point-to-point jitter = 0.93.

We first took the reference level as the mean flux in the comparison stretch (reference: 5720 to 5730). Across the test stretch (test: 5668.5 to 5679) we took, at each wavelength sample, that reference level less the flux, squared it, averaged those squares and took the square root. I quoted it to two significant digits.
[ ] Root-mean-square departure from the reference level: 0.74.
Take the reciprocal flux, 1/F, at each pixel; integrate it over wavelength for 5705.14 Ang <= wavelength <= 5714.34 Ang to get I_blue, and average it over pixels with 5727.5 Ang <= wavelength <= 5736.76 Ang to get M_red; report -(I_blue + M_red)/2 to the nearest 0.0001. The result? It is -0.4872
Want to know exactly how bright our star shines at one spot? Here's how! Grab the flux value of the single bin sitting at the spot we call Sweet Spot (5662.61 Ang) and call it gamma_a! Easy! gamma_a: 10.41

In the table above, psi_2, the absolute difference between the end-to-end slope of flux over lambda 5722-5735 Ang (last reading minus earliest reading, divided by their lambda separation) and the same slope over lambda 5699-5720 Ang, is 0.102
